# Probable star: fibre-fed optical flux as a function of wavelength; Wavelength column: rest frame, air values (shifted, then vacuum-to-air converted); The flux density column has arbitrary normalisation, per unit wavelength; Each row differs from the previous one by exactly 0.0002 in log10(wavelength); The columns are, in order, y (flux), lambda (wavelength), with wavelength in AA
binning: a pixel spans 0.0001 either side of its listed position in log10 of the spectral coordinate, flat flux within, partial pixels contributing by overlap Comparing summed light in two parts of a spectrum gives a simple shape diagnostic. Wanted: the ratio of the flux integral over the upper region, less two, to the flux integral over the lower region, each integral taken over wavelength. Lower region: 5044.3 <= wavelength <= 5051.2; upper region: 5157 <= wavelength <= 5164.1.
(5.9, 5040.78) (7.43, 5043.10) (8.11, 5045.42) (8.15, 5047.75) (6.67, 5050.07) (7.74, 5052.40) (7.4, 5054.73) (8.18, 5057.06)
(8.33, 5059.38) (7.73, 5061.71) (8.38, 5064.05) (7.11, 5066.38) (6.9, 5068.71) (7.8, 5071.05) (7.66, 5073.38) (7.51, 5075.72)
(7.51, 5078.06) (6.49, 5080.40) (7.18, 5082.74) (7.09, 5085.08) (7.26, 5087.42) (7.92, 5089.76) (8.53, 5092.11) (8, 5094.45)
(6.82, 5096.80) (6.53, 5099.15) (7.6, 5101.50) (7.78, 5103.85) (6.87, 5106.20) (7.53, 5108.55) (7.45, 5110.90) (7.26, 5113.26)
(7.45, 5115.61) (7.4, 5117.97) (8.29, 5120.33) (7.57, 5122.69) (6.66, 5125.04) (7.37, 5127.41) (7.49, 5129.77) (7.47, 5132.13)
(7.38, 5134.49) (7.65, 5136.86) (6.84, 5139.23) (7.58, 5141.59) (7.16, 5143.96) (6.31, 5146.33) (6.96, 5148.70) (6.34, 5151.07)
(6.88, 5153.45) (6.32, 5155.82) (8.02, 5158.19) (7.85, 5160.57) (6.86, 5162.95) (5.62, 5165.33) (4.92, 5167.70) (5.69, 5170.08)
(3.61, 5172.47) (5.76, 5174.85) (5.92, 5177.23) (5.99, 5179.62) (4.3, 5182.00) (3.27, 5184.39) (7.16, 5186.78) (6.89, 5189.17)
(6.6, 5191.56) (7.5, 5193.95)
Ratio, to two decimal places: 0.98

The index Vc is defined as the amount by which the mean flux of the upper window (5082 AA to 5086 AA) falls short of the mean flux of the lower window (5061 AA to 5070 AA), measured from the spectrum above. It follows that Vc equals 0.4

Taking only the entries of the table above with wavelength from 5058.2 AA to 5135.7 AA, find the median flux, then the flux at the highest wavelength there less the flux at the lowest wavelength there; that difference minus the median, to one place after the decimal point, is -8.4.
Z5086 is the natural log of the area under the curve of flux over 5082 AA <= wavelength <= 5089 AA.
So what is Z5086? 3.92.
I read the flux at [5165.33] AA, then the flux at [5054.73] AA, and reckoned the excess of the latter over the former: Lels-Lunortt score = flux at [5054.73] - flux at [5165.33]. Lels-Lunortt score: 1.8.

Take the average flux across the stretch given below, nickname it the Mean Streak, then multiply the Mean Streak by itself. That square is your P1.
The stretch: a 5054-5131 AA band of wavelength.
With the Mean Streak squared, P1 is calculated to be 56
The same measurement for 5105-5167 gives 51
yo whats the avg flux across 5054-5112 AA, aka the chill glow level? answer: 7.50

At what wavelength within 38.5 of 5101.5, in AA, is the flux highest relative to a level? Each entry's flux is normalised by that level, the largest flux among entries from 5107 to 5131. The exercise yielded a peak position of 5092.11 AA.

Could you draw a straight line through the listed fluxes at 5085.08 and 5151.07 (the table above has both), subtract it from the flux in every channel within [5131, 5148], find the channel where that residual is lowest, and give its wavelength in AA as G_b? 5146.33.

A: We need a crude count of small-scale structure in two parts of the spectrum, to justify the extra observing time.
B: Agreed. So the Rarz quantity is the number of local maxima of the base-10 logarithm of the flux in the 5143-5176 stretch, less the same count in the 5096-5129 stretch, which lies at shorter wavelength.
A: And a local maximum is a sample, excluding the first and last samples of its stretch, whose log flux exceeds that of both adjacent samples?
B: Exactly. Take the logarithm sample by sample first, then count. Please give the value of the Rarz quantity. 0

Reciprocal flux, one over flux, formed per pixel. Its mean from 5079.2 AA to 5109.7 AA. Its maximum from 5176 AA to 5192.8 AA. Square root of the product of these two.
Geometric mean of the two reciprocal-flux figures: 0.205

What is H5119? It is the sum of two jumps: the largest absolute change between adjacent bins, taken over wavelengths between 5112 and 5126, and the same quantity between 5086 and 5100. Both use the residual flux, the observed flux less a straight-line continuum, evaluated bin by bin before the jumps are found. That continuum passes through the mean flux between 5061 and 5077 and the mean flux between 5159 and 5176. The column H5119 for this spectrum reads 2.1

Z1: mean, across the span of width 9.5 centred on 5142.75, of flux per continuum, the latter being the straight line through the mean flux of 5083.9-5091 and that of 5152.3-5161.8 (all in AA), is 0.955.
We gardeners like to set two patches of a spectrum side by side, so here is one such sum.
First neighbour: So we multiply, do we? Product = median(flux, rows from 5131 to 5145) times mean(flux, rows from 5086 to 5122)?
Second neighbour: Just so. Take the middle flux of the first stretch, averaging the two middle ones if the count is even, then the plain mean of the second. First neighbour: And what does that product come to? 56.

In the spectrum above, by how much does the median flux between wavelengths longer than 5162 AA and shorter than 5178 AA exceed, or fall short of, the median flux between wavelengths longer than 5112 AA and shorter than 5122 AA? -1.7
